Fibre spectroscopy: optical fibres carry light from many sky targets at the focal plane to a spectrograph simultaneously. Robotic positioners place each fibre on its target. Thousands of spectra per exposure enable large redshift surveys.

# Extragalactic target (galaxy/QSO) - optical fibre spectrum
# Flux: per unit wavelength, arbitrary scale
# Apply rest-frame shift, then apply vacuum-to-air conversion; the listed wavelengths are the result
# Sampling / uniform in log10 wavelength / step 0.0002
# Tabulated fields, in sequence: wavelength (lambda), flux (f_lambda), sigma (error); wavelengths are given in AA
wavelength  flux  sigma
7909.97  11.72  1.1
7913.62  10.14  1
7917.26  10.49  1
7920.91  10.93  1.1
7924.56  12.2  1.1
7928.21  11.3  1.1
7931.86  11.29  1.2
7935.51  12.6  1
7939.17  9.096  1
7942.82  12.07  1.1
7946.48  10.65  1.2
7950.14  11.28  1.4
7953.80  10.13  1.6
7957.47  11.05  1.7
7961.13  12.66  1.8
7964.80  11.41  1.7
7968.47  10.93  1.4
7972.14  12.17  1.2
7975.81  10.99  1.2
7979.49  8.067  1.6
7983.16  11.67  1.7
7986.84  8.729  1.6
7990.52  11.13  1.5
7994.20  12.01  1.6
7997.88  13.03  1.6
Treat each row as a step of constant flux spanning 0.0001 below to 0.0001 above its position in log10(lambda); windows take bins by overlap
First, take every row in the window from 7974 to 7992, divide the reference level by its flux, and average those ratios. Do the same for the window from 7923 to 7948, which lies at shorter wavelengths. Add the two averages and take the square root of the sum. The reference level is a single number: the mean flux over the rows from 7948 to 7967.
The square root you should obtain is 1.47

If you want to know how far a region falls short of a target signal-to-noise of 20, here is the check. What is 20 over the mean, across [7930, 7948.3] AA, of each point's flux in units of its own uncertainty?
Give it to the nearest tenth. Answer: 2.0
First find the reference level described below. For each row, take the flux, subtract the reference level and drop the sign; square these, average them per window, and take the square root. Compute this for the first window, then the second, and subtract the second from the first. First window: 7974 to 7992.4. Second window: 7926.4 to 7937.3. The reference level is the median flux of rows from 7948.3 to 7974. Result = 1.1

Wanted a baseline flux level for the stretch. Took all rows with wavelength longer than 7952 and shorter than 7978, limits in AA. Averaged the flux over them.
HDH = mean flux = 11.3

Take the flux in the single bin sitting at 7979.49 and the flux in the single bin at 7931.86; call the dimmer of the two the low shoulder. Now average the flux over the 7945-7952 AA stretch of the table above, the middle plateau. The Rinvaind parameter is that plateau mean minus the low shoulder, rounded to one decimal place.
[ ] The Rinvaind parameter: 2.9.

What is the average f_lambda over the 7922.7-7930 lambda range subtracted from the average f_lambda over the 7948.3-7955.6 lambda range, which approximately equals -1.0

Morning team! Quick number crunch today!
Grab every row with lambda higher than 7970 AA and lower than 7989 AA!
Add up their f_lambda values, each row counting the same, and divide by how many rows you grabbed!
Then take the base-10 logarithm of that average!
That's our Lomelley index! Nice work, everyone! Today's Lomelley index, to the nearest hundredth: 1.01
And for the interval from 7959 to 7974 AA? 1.07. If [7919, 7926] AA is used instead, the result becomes 1.06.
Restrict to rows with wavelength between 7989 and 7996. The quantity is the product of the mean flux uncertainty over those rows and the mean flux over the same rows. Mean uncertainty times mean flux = 18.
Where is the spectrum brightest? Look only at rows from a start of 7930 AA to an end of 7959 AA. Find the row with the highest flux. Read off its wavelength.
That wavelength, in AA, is 7935.51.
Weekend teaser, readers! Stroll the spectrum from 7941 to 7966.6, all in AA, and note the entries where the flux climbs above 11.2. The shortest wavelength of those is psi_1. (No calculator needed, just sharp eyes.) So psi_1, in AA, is 7942.82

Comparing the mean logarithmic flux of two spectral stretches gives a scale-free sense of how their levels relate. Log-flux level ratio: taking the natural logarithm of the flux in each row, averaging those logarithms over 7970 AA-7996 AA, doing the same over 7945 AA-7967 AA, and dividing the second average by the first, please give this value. 1.02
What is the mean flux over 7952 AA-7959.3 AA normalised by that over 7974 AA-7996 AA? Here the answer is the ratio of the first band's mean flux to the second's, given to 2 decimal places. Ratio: 1.02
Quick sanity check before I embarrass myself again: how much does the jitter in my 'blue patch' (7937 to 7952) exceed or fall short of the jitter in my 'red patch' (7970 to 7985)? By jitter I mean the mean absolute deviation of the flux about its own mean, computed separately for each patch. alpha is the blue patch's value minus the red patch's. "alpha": -0.43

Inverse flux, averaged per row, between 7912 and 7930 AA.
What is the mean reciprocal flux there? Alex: 0.091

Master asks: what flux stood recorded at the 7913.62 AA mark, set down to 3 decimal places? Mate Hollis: 10.140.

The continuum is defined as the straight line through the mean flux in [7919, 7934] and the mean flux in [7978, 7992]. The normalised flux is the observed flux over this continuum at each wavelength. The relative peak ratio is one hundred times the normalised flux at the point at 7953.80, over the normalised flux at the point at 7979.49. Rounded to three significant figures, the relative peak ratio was 118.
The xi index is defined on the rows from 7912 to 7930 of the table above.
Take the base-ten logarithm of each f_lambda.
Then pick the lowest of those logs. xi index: 1.006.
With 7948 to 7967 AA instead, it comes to 1.006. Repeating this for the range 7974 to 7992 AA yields 0.907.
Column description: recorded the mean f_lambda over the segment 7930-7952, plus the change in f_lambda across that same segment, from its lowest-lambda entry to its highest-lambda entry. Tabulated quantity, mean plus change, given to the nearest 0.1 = 11.2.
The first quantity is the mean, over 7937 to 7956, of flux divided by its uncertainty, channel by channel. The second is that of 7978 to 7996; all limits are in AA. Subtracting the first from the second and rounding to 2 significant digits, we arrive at -2.2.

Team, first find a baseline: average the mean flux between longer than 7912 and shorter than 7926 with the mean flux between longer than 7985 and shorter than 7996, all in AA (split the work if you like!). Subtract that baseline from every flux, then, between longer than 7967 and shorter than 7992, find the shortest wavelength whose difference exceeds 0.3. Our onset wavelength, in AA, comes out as 7972.14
